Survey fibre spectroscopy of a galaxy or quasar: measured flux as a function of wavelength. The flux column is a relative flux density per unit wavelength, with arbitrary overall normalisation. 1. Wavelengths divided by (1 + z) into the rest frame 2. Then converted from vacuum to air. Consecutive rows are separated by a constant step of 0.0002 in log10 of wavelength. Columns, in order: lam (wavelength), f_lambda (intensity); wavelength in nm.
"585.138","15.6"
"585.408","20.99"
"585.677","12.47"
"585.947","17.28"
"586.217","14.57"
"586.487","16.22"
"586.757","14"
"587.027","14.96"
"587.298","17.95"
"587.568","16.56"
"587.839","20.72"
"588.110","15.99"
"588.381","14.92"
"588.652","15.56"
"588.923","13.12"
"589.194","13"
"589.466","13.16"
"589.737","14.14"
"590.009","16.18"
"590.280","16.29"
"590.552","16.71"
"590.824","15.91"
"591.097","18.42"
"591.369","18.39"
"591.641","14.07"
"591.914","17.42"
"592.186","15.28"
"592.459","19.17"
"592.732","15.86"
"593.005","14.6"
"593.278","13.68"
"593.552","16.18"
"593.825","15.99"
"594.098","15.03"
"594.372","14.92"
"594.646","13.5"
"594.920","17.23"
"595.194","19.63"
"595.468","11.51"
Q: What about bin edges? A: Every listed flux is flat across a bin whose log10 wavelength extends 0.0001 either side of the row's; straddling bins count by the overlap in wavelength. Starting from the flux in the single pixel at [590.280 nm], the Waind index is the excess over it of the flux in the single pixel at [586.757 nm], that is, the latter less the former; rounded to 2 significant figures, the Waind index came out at -2.3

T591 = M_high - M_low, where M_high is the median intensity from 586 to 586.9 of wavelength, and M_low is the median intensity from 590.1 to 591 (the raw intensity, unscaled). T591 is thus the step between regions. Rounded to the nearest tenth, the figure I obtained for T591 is -1.7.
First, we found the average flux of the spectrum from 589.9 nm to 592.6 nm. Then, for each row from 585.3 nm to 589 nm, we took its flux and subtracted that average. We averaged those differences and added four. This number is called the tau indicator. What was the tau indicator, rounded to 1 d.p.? 3.3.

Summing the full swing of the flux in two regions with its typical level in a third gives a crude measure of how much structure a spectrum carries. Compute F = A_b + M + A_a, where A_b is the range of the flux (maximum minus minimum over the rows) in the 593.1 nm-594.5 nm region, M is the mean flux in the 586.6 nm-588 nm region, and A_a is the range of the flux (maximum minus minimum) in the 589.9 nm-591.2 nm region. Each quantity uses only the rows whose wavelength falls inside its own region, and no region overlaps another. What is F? 21.8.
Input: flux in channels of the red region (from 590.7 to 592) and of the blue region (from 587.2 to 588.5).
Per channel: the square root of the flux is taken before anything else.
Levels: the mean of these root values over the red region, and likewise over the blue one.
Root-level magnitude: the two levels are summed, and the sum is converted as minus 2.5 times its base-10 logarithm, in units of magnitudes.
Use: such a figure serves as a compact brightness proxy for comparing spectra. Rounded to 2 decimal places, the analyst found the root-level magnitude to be -2.29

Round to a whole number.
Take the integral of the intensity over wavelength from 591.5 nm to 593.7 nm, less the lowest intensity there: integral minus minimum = 21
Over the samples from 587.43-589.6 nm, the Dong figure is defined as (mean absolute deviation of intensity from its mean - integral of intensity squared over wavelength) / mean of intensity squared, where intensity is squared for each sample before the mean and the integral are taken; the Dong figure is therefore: -2.16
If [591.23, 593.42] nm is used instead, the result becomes -2.18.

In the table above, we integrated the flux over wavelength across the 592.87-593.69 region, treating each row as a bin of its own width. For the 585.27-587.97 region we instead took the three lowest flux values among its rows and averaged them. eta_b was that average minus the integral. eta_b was 1.5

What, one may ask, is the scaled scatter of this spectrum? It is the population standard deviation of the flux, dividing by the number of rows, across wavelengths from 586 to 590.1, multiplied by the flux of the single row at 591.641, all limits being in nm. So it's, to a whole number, 28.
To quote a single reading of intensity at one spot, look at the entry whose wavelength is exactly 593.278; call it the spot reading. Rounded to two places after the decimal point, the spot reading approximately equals 13.68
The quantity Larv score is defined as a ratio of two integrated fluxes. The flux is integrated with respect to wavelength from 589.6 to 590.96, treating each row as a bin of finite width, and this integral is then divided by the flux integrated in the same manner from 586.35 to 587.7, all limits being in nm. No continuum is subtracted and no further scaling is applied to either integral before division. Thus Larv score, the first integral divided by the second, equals 1.00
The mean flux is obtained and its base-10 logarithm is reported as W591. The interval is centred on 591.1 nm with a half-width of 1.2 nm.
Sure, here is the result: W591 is 1.22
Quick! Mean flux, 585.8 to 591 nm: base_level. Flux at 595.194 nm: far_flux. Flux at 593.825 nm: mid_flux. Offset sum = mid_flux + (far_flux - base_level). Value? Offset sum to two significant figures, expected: 20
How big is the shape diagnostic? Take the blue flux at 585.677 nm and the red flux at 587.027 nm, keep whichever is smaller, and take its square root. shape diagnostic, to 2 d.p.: 3.53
